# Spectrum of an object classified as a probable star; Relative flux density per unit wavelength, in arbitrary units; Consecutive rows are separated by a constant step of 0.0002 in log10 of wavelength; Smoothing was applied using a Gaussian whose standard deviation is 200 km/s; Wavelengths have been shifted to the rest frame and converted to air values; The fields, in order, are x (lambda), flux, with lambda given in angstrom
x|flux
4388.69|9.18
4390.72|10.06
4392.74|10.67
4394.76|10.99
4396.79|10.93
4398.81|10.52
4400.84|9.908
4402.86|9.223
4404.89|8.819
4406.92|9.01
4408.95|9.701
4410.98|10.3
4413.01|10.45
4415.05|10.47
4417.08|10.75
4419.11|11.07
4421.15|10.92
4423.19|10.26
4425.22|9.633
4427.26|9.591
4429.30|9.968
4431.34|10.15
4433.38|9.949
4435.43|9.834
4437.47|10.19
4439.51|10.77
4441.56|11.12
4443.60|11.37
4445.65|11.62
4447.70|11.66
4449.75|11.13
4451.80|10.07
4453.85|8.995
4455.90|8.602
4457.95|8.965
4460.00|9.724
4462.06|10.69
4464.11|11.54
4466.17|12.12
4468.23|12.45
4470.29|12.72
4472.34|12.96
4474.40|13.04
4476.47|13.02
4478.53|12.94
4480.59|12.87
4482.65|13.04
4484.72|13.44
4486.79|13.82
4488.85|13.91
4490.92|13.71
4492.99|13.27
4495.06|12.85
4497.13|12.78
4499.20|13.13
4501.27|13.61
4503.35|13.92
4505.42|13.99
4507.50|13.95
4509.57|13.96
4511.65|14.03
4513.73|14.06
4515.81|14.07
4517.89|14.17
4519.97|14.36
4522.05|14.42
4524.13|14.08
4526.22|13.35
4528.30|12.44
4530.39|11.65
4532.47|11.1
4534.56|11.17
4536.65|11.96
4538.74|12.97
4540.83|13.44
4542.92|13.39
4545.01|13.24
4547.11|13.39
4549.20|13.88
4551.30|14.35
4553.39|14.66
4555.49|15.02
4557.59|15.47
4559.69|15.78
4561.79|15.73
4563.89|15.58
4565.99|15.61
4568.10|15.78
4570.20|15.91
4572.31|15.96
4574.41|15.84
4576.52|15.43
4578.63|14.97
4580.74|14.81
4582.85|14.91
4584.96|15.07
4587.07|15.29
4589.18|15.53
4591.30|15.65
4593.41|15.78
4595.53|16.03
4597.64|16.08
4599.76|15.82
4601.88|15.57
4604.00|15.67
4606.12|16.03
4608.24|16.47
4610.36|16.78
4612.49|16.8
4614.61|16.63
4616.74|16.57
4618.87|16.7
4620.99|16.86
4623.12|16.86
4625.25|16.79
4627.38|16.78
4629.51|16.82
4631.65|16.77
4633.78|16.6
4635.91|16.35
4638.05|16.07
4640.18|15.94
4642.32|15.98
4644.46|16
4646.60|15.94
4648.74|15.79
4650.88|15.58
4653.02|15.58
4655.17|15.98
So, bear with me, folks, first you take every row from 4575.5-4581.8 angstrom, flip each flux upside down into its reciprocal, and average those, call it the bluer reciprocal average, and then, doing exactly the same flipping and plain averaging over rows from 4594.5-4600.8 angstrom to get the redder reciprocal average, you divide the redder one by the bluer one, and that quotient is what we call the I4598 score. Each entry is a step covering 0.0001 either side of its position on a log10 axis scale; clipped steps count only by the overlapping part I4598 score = 0.94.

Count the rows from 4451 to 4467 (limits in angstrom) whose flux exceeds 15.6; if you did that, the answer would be 0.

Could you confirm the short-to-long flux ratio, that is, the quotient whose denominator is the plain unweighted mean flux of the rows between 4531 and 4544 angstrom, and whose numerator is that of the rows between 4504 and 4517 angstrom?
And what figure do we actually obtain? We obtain 1.14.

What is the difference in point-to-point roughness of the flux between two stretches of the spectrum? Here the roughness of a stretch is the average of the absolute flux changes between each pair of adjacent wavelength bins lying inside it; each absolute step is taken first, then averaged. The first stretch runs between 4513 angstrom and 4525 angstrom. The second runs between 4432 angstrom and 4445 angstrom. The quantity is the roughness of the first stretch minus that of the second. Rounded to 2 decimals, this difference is -0.19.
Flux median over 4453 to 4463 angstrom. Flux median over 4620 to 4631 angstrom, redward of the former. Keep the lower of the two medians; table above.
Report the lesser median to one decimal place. 9.0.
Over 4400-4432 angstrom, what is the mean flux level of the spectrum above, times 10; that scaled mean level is 100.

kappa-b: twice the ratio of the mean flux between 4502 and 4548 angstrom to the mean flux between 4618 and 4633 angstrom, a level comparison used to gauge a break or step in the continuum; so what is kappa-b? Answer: 1.59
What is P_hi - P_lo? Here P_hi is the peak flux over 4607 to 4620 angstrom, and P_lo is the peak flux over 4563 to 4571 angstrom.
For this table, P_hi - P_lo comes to 0.9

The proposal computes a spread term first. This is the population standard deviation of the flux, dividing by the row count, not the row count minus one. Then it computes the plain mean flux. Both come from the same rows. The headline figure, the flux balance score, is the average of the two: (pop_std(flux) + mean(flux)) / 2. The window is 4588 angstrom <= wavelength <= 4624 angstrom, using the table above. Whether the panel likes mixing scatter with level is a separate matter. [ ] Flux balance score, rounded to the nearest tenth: 8.4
